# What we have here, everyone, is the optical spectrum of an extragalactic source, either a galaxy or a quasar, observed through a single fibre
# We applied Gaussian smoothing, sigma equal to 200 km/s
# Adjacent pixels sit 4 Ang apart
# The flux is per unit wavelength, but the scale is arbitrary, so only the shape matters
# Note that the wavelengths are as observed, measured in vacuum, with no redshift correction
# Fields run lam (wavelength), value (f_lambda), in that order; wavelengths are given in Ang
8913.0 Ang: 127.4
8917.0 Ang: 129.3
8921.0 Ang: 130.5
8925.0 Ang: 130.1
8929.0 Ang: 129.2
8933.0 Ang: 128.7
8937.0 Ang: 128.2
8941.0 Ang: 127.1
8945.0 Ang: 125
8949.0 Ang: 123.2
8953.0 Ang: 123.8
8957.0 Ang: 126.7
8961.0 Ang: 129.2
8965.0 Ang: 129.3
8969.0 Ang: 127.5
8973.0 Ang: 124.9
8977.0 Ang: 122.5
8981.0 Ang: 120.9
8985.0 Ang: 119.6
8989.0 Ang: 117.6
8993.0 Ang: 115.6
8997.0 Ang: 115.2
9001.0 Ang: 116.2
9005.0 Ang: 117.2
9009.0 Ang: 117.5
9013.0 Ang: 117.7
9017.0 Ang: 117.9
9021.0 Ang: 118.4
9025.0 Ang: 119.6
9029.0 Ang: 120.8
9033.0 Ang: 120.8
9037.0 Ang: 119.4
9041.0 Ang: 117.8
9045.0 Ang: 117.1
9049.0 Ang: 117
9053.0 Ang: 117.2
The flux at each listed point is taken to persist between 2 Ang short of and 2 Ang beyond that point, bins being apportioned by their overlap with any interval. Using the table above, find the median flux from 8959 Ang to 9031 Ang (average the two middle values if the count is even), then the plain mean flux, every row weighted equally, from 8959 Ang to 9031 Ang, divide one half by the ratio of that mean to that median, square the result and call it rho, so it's 0.244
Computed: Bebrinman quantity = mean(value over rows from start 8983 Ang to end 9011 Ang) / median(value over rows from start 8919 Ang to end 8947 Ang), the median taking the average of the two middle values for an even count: 0.91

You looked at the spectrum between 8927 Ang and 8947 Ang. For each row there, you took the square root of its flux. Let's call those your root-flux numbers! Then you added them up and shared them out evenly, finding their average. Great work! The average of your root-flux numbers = 11.3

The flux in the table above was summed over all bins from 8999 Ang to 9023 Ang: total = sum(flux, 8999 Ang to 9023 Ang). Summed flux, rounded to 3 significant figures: 705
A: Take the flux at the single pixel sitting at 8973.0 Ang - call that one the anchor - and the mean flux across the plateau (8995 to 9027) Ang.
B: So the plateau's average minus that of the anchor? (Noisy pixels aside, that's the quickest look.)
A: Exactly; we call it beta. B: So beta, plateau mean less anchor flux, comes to -7.4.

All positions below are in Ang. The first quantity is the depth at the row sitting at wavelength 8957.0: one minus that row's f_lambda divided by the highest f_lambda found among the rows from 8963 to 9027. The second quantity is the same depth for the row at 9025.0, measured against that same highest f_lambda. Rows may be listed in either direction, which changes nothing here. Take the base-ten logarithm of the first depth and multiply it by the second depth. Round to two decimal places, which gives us -0.13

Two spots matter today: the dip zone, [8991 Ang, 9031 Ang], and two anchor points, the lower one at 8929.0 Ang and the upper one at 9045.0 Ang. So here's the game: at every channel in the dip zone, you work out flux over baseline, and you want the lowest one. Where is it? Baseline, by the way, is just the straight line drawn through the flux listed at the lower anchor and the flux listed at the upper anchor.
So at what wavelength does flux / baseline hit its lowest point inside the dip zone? 8997.0 Ang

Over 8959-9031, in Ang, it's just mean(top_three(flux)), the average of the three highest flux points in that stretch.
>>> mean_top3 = 129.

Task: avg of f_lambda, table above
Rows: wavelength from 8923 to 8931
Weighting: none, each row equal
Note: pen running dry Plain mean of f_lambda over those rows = 130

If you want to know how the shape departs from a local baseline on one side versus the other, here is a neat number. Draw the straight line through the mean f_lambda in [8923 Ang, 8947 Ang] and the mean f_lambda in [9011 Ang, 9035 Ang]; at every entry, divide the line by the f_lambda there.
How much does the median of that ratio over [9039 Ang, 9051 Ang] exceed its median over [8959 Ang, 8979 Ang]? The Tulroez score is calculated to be 0.019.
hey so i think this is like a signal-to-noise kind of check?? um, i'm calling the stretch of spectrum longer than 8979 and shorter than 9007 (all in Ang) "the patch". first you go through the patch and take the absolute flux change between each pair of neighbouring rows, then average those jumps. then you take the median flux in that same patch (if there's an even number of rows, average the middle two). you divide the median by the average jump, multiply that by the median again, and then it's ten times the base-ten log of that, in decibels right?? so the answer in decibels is 40.3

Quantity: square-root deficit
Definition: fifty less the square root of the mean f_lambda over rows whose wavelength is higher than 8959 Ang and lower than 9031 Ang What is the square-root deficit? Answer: 39.0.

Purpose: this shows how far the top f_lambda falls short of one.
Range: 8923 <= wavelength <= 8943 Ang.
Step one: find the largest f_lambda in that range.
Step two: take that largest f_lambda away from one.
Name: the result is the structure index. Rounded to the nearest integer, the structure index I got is -129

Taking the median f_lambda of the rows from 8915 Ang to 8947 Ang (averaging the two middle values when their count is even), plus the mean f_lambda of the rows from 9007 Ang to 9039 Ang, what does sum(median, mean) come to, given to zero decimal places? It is 248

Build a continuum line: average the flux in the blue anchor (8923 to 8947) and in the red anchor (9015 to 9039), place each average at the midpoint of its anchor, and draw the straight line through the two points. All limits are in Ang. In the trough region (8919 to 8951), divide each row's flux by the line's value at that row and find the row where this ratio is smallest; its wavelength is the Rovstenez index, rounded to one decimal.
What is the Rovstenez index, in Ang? 8949.0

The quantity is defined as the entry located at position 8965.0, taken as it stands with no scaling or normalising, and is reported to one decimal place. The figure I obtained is 129.3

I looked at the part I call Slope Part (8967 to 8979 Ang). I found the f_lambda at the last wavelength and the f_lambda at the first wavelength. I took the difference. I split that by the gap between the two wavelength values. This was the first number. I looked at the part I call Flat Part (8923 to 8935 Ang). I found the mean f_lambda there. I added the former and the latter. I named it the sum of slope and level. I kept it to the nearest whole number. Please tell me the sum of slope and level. 129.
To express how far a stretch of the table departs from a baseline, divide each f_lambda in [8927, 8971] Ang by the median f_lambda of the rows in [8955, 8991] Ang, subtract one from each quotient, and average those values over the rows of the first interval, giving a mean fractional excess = 0.017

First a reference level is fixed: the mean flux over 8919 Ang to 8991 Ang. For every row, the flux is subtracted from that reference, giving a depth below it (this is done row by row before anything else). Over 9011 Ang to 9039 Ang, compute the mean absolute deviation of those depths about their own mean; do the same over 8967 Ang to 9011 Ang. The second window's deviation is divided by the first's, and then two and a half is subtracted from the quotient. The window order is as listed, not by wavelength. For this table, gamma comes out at 0.6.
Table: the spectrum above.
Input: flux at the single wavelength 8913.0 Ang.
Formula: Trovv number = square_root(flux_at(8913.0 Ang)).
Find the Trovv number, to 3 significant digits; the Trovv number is 11.3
